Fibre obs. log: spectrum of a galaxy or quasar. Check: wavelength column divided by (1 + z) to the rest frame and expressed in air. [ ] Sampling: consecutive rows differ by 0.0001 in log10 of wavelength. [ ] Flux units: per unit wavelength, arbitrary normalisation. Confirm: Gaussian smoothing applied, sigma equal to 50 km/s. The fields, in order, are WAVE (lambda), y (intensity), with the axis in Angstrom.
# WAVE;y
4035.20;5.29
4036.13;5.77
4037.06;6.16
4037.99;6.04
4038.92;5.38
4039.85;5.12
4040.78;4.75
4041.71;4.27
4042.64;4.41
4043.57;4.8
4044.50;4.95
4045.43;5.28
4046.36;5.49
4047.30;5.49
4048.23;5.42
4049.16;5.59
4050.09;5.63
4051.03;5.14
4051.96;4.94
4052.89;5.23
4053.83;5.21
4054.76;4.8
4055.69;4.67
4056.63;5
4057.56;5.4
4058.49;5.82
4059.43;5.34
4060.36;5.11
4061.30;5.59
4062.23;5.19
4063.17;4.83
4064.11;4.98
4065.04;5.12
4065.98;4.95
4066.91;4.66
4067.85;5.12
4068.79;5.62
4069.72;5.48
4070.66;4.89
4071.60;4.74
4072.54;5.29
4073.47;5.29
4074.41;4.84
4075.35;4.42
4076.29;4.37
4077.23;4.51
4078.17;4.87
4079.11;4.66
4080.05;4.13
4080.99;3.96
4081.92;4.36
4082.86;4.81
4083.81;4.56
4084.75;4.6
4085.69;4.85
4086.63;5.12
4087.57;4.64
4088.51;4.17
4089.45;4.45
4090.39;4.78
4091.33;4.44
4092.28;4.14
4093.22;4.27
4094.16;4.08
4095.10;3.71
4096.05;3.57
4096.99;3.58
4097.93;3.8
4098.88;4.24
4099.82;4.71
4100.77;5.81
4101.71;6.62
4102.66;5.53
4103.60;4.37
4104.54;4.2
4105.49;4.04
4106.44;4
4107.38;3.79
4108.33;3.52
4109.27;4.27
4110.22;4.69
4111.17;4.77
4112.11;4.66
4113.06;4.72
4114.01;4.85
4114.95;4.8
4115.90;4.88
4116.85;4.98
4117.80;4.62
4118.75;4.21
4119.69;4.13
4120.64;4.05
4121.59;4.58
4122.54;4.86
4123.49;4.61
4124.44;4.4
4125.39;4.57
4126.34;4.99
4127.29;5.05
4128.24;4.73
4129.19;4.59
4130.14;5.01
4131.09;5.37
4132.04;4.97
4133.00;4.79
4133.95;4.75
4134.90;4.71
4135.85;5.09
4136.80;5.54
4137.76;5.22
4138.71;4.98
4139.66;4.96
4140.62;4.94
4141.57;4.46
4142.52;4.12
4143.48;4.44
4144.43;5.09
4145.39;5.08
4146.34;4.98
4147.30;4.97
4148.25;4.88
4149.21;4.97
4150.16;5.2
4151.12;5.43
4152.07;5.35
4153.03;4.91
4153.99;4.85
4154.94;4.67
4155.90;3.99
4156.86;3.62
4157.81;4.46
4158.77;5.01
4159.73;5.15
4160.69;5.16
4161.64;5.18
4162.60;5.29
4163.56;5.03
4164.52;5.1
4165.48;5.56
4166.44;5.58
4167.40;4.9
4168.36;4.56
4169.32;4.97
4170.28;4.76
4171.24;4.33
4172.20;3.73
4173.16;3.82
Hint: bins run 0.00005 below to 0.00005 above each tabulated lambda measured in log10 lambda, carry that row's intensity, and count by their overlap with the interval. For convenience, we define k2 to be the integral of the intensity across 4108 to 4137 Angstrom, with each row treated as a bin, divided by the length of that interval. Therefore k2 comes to 4.70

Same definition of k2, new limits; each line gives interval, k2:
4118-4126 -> 4.44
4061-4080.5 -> 4.92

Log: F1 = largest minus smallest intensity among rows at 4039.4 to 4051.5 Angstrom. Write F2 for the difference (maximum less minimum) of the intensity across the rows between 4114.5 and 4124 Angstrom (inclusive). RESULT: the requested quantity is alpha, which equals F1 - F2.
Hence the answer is 0.4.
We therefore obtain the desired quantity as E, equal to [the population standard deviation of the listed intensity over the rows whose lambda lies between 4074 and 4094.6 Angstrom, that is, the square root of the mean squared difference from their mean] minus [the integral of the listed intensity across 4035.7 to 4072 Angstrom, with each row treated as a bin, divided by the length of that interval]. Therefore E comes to -4.9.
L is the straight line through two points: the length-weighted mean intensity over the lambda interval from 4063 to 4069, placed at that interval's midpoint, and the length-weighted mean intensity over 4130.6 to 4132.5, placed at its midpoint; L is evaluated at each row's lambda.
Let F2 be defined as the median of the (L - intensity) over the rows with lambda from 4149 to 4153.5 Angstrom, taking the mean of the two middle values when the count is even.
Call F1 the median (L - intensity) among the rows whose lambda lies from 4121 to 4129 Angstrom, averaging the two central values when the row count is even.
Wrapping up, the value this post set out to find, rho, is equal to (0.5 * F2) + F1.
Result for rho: 0.50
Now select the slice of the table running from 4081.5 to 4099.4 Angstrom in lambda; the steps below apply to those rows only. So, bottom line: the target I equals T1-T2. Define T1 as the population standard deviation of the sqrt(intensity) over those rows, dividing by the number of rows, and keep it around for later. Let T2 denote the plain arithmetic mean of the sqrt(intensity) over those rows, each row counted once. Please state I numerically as -1.97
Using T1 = 0.104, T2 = 2.08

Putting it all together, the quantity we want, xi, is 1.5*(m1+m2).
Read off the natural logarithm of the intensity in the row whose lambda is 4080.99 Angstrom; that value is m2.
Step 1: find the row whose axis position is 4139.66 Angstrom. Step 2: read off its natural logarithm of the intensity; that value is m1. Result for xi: 4.47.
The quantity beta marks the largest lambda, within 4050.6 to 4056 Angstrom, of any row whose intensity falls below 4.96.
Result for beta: 4055.69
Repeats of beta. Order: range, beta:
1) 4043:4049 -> 4044.50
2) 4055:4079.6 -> 4079.11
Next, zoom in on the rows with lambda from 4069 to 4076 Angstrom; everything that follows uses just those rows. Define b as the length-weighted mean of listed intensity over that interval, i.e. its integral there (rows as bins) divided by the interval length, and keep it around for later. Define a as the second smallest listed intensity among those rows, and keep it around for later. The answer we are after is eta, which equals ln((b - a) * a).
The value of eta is 0.2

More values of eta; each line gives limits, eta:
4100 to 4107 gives 1.3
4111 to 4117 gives -0.9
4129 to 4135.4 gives -0.1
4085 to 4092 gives -0.2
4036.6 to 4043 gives 1.2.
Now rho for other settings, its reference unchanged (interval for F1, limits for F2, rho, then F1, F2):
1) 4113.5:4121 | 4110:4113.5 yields 0.64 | 0.43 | 0.4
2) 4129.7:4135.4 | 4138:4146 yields 0.42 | 0.30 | 0.2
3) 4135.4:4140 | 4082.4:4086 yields 0.28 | 0.10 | 0.4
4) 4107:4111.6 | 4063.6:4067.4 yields 0.88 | 0.85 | 0.1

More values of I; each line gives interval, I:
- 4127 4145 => -2.13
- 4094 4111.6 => -1.90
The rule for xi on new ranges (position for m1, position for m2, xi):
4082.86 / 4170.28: 4.70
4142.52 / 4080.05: 4.25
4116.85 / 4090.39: 4.75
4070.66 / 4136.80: 4.95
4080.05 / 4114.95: 4.48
